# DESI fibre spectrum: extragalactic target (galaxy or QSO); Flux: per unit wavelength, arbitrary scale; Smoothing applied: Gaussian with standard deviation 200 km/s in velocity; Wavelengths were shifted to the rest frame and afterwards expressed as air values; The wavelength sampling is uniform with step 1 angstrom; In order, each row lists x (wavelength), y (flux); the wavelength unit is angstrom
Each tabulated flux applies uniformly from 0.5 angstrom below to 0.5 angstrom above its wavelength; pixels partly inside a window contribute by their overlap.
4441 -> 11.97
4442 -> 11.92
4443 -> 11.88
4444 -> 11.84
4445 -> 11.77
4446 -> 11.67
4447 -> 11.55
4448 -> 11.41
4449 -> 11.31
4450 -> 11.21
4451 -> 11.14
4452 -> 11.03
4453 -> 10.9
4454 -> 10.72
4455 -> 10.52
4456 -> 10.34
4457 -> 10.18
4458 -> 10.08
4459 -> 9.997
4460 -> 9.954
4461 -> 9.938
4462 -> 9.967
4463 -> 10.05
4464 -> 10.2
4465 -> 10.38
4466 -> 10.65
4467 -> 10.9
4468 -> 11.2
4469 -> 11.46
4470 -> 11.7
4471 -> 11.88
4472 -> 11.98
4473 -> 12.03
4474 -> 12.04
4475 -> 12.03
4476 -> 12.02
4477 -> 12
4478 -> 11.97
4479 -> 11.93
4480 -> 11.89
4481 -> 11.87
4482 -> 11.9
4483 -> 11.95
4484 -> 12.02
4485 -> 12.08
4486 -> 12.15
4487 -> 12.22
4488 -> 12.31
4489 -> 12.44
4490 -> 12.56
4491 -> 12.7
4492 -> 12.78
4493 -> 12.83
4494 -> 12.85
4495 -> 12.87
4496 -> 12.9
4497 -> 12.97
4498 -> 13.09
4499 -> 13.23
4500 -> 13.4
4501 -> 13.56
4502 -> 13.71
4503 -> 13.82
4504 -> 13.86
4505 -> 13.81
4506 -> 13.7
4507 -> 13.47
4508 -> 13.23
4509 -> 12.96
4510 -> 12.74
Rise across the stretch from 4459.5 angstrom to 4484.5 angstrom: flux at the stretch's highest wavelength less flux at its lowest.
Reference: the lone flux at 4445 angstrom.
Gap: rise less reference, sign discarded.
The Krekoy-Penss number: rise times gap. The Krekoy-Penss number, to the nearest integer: 20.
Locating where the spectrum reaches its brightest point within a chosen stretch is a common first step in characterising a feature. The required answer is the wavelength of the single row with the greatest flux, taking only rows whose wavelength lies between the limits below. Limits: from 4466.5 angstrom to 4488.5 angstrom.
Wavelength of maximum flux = 4488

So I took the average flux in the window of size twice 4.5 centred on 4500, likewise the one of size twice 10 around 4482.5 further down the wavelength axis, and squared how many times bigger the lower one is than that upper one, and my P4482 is 0.82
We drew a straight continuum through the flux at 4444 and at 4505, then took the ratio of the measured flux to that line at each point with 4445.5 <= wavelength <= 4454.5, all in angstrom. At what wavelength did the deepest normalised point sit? 4454 angstrom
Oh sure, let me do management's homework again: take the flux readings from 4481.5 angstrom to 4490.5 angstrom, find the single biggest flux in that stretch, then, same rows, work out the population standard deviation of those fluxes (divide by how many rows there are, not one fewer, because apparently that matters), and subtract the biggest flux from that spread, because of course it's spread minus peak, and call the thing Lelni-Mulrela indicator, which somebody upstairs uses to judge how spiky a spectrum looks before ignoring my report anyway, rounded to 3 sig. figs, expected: -12.3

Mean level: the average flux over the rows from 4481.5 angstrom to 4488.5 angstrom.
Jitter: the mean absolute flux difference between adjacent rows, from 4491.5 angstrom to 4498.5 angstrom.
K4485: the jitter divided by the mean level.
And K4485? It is 0.0043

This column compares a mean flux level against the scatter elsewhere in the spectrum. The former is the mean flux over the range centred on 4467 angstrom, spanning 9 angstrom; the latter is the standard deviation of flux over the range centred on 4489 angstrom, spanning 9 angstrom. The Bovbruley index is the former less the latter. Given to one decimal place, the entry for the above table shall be 10.7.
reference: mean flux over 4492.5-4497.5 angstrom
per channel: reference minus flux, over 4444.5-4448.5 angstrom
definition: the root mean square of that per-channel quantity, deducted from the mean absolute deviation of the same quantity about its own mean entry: -1.17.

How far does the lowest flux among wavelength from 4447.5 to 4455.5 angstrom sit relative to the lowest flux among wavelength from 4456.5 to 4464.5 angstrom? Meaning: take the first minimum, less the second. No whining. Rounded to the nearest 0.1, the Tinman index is 0.6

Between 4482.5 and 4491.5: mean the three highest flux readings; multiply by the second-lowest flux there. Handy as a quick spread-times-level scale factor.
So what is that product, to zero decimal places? 151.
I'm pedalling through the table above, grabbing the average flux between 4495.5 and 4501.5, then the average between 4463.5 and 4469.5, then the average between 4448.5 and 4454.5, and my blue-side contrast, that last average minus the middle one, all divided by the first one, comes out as 0.02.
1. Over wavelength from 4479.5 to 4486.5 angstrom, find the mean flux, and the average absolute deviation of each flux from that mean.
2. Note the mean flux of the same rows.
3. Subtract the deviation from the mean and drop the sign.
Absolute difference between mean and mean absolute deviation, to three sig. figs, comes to 11.9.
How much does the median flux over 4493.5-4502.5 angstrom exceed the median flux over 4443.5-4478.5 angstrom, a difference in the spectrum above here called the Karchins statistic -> 1.89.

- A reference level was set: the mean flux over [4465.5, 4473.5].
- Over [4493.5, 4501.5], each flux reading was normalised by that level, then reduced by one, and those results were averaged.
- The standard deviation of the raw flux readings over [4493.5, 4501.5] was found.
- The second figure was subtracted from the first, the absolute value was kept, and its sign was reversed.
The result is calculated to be -0.1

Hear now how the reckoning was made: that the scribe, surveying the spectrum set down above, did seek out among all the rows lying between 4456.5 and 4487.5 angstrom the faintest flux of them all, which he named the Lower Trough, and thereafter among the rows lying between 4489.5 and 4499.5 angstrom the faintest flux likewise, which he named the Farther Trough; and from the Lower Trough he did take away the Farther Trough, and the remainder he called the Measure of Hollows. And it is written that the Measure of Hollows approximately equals -2.6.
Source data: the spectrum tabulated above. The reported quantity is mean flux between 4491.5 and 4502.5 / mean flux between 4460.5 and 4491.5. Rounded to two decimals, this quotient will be 1.13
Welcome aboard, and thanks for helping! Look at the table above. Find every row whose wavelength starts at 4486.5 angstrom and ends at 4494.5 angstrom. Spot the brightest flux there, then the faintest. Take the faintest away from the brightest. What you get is 0.6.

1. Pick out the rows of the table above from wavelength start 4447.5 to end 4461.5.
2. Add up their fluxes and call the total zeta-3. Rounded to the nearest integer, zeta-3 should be 149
